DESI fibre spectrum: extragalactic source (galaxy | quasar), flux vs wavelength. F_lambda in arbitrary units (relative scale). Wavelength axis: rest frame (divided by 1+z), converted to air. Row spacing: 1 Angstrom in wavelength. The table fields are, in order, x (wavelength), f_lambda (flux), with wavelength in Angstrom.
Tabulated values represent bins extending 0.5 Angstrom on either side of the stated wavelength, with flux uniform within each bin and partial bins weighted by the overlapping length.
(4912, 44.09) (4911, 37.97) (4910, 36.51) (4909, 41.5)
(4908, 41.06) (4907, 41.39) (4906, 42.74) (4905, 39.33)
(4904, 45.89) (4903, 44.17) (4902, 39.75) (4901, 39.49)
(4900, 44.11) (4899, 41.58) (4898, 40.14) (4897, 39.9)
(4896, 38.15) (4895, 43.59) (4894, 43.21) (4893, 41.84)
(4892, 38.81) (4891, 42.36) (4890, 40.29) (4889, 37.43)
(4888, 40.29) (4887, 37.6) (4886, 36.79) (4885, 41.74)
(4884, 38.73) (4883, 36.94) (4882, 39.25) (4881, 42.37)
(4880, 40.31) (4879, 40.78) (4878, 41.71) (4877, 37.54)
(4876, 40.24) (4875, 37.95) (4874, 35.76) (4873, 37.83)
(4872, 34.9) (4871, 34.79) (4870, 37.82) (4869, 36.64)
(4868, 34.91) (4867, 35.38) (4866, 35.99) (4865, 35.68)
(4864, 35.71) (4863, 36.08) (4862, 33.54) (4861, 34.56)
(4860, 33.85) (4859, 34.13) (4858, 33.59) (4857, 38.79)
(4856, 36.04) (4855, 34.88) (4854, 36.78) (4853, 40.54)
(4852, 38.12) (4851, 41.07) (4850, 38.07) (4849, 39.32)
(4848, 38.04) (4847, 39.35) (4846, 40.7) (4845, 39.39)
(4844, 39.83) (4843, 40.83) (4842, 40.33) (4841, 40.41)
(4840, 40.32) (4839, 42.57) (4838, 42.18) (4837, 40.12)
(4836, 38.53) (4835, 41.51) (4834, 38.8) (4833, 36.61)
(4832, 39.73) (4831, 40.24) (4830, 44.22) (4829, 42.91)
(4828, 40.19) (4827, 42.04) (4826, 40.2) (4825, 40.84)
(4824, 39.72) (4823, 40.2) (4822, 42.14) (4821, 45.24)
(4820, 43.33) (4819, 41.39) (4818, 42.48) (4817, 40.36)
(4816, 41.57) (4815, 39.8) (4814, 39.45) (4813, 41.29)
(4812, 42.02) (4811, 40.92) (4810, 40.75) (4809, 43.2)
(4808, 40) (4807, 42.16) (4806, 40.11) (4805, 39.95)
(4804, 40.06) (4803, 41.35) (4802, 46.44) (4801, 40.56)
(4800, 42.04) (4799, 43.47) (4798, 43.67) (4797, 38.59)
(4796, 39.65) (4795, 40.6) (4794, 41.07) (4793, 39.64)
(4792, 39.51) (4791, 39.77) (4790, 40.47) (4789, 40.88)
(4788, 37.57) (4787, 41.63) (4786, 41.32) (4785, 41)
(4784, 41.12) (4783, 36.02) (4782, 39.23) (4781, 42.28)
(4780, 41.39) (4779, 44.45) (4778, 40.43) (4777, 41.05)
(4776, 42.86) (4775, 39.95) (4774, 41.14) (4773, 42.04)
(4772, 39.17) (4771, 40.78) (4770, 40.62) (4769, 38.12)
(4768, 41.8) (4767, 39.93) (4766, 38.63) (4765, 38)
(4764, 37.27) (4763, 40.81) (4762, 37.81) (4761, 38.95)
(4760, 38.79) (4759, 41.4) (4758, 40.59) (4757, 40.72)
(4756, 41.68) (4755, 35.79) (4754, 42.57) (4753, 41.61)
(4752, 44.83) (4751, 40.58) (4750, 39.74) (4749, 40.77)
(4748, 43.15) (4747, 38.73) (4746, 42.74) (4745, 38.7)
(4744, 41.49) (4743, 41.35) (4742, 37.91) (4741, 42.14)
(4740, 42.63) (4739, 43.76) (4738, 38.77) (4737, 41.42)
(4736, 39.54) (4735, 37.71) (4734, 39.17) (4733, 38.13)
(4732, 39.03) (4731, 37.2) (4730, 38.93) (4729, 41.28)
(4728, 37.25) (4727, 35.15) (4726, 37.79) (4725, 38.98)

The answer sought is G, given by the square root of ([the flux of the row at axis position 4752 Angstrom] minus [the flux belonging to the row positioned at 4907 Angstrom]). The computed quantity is 1.9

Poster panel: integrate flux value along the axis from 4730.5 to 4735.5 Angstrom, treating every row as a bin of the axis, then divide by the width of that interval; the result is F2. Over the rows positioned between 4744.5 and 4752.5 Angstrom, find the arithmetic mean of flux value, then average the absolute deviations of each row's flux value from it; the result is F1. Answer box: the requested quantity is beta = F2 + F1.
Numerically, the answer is 40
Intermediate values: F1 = 1.8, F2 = 38.2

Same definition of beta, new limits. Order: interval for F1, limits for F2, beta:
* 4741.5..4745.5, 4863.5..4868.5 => 37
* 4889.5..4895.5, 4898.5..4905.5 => 43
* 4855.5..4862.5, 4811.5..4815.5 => 42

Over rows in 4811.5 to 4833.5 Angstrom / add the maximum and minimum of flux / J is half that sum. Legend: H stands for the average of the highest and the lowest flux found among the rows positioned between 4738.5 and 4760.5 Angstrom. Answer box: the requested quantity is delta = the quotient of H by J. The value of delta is 0.98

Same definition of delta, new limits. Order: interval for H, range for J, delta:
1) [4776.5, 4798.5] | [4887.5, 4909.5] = 0.97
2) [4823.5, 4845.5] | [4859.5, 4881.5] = 1.06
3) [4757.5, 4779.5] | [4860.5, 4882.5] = 1.08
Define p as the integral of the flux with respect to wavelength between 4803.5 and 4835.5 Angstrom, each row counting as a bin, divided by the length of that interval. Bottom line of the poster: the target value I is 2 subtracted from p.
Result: 39.0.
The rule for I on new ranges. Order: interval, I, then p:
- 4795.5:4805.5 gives 39.6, 41.6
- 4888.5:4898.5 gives 38.6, 40.6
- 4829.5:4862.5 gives 36.7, 38.7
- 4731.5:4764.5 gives 38.3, 40.3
